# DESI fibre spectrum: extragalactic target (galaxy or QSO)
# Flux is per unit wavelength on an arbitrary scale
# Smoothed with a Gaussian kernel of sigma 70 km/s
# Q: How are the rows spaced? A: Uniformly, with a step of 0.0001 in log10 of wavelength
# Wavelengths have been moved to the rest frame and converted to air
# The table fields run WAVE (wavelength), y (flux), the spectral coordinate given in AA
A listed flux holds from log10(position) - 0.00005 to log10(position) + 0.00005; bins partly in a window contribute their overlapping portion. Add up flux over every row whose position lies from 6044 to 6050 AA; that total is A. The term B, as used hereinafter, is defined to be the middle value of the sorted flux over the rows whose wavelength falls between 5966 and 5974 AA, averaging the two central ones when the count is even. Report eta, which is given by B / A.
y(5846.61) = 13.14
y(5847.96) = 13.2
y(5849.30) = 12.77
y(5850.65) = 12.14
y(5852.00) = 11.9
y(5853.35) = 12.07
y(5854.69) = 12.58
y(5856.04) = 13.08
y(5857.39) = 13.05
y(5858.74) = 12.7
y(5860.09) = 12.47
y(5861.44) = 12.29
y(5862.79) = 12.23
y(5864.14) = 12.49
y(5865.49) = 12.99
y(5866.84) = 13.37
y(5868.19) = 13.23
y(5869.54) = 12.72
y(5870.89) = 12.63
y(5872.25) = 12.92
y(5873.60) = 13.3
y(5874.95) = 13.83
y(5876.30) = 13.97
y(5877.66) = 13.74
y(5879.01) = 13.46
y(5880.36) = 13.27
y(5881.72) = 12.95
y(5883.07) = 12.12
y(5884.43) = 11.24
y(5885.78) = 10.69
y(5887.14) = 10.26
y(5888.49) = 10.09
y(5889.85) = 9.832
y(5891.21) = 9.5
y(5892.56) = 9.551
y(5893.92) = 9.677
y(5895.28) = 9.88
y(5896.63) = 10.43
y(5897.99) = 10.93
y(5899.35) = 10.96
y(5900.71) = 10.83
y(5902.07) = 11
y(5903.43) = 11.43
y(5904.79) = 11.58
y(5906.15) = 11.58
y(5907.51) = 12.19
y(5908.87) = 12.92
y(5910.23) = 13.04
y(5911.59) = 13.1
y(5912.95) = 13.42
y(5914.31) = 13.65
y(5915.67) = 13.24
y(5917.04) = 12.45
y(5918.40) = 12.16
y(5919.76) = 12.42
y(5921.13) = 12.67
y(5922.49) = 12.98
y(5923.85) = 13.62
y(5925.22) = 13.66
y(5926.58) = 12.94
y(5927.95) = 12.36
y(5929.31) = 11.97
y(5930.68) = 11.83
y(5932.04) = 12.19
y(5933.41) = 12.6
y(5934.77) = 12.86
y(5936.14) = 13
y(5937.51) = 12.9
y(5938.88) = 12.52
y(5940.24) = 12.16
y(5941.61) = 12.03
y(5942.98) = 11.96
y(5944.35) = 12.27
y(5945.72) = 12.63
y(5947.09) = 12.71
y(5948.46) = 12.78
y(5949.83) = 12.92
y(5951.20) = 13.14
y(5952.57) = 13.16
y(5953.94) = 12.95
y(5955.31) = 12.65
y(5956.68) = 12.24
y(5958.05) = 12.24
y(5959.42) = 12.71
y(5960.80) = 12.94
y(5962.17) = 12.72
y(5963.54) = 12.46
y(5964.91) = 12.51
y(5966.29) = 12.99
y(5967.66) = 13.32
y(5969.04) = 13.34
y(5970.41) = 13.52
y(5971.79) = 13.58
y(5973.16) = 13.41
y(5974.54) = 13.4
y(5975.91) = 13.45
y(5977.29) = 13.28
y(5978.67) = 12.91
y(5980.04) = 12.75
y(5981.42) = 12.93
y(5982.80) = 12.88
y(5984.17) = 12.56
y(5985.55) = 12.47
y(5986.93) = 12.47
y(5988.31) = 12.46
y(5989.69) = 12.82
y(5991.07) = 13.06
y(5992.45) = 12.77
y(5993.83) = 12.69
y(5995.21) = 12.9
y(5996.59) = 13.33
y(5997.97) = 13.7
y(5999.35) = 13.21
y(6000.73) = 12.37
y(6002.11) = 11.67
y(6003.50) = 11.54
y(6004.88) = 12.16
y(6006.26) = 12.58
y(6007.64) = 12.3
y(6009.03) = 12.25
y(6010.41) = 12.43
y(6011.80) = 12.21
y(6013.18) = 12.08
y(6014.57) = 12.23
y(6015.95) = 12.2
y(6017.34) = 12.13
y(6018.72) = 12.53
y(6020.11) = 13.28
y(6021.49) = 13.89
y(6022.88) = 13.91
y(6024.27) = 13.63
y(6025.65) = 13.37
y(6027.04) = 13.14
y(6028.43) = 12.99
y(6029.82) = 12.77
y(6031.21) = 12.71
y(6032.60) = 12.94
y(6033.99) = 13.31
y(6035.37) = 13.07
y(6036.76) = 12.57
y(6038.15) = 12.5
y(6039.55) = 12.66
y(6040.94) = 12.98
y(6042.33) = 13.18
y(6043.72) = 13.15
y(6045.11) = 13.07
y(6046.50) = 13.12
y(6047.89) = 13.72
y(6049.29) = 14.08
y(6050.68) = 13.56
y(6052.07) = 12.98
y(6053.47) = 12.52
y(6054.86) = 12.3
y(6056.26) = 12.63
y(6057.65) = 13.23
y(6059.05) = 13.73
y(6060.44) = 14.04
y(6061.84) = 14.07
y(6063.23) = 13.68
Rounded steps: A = 54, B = 13.4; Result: 0.25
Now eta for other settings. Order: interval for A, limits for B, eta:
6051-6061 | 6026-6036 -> 0.14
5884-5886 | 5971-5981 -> 0.61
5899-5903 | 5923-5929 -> 0.41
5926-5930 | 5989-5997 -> 0.35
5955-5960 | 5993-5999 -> 0.26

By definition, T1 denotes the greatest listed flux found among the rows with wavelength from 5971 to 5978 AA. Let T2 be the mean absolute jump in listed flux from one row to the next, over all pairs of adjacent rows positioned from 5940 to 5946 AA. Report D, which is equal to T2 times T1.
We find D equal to 3.0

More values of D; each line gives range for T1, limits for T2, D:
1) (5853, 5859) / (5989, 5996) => 2.7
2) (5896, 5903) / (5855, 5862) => 2.2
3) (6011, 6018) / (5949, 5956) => 2.3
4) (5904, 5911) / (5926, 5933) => 4.8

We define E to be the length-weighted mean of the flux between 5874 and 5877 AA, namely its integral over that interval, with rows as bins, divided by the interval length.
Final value 13.8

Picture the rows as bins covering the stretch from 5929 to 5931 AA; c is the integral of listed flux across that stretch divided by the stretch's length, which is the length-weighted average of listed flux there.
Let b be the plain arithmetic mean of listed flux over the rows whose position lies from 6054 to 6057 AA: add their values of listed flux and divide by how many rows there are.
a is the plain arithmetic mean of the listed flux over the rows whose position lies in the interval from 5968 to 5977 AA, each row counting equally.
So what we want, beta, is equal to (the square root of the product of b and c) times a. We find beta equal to 164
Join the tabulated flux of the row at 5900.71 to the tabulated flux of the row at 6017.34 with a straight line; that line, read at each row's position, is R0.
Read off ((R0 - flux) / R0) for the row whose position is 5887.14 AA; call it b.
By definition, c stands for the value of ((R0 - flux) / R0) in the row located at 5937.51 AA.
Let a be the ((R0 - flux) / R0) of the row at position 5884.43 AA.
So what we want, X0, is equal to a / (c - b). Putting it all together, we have 0.3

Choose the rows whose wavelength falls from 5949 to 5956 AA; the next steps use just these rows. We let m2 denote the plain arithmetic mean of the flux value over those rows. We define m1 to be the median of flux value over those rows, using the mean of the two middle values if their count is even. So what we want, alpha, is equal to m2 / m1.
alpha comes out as 1.00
